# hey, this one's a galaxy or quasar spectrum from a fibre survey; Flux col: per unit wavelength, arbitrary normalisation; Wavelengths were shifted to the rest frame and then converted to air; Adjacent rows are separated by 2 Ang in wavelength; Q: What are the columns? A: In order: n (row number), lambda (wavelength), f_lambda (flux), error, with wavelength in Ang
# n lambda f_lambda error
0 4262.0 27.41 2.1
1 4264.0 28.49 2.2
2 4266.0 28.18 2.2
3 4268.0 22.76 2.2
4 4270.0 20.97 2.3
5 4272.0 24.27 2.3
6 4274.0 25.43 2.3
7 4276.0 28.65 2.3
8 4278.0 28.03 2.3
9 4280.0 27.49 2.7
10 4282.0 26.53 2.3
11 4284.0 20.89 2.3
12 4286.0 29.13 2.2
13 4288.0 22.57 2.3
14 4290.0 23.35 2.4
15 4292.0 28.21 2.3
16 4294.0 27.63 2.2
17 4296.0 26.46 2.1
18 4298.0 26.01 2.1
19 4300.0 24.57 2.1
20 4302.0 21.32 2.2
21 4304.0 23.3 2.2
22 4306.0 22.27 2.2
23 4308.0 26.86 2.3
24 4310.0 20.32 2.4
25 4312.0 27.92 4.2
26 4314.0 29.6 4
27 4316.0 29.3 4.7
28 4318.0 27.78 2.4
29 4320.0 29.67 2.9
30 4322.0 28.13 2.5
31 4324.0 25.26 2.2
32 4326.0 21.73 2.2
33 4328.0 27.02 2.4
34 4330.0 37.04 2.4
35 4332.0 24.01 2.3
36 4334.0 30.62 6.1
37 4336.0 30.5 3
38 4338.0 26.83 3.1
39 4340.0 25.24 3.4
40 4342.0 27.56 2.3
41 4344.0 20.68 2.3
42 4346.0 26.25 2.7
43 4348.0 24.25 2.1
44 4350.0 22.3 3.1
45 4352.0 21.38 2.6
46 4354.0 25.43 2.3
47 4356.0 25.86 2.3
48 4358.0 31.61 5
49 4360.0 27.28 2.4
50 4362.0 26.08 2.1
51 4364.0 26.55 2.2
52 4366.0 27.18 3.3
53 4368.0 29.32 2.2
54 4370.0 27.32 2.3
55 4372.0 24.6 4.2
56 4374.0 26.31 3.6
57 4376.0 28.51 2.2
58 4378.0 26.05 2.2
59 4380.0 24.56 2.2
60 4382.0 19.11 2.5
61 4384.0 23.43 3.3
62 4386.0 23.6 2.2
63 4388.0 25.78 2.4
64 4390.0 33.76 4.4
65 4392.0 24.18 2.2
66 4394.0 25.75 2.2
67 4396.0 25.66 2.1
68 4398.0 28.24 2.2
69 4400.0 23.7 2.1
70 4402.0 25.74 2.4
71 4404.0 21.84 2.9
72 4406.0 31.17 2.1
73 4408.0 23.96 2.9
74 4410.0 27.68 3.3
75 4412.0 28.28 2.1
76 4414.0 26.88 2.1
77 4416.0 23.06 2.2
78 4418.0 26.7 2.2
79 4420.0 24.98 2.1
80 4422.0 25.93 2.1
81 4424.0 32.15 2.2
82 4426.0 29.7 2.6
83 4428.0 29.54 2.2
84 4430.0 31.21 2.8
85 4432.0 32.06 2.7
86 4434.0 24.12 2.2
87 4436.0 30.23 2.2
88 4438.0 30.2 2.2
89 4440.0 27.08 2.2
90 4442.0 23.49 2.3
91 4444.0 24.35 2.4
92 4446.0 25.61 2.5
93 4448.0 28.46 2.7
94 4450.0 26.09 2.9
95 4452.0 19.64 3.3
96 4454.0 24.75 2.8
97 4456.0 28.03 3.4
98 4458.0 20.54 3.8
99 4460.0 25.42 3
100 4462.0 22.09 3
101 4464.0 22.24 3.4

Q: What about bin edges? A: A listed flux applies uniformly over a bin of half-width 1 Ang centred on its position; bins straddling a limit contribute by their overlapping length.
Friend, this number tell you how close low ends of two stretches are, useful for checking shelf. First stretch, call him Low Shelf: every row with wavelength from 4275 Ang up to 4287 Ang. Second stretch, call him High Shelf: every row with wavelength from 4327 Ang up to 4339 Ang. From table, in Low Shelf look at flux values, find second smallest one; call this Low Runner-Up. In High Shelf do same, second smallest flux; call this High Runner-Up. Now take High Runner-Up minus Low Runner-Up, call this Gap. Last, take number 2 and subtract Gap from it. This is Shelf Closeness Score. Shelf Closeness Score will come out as 1.7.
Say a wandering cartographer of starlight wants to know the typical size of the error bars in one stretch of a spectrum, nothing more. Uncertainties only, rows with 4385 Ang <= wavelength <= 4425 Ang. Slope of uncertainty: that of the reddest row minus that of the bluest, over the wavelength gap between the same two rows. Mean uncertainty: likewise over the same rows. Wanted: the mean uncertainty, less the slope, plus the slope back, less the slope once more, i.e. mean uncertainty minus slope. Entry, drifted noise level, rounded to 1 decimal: 2.4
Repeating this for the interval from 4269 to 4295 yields 2.3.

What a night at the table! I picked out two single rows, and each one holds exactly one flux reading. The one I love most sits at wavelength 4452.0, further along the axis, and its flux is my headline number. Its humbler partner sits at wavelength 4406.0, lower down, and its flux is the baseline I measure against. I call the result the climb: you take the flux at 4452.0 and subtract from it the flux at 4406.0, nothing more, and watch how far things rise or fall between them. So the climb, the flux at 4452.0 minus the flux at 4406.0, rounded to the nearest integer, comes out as -12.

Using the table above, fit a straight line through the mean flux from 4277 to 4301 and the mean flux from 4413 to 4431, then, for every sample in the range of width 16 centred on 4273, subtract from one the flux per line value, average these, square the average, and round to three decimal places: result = 0.000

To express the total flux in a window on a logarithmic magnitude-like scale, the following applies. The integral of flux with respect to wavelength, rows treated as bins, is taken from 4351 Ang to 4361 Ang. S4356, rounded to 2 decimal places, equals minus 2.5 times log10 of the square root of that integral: -3.03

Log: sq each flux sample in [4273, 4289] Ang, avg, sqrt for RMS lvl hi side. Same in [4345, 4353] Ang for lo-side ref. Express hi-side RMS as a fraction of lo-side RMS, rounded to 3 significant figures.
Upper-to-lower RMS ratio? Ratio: 1.11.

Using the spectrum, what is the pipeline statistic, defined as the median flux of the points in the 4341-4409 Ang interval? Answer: 25.8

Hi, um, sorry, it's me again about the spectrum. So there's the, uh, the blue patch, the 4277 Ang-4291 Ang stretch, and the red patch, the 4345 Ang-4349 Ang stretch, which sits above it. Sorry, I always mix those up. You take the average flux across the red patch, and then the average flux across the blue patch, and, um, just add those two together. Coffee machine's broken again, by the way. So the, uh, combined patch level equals 50.7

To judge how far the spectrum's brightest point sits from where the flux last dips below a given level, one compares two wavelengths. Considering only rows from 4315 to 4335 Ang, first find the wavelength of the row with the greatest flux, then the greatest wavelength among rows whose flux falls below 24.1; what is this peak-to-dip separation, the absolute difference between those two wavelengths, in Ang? 2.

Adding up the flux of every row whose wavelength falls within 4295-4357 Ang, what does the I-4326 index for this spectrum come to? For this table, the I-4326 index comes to 805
